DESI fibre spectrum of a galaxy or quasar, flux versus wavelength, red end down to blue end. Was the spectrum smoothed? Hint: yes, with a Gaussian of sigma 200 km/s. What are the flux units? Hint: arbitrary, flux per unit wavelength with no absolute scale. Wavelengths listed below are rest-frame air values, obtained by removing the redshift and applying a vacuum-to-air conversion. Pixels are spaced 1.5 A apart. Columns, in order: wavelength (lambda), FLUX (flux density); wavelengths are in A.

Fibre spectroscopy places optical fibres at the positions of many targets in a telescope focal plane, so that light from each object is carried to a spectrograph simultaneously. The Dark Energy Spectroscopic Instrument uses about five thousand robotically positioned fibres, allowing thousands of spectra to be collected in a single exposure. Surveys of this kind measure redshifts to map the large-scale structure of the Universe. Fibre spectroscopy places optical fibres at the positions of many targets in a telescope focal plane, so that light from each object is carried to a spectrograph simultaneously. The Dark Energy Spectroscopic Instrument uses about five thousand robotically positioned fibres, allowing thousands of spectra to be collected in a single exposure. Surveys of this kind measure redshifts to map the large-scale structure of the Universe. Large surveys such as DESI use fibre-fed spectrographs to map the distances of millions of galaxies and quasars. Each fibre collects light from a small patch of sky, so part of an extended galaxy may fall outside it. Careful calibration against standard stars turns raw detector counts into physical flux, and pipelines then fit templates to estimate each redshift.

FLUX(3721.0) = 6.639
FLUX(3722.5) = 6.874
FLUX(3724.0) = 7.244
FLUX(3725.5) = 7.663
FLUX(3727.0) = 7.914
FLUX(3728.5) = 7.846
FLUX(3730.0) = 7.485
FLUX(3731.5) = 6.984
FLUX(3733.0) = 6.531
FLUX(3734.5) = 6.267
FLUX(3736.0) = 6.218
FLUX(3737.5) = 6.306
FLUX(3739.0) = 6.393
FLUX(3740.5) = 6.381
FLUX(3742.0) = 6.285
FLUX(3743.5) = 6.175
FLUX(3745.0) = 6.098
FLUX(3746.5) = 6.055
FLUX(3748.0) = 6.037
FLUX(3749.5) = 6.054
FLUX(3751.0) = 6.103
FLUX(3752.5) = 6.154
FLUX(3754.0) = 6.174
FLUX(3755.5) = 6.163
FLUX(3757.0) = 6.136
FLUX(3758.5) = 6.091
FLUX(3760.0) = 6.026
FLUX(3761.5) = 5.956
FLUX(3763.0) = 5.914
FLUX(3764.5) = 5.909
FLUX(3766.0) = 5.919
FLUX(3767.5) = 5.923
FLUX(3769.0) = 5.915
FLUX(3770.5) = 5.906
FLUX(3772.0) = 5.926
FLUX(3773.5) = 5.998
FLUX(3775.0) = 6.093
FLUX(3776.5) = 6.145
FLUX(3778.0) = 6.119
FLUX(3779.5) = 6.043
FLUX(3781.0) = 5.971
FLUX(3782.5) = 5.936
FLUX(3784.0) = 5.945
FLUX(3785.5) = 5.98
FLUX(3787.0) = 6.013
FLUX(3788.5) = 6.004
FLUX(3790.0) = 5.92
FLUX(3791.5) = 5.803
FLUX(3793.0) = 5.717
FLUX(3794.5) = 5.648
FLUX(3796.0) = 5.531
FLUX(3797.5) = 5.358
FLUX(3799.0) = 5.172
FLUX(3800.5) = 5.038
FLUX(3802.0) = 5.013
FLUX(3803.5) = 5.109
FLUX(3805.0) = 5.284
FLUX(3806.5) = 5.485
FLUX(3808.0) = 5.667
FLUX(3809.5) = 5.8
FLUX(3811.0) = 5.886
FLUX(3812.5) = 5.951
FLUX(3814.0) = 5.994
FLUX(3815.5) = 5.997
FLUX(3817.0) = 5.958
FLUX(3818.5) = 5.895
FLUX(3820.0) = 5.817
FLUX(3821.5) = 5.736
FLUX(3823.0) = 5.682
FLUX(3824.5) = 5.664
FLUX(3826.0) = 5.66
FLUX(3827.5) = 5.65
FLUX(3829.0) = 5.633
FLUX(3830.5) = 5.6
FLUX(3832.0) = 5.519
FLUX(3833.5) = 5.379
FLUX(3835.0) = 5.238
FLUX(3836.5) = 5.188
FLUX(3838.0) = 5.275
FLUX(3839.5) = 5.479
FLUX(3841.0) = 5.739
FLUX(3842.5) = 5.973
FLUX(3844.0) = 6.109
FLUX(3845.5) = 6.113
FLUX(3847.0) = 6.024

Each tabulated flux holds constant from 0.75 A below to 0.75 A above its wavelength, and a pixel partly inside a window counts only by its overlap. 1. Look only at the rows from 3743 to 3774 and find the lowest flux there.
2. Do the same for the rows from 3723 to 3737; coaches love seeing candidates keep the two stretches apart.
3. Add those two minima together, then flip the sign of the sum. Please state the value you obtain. -12.1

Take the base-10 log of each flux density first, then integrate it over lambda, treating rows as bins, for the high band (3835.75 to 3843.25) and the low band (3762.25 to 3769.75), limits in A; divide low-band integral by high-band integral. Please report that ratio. 1.04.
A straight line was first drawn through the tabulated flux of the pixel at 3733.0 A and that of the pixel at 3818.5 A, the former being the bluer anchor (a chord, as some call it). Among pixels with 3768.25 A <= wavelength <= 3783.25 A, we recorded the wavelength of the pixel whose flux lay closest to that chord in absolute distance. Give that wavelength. 3776.5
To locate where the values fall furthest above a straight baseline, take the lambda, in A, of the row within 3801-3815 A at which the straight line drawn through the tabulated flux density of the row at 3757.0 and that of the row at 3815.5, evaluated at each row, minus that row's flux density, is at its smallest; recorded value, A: 3814.0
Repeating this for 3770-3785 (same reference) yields 3776.5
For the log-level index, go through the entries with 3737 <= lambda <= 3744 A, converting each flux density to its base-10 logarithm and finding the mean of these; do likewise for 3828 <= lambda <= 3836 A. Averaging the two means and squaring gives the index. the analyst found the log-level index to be 0.591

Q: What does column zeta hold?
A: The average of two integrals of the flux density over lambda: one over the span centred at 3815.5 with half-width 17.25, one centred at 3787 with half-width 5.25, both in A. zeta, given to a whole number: 128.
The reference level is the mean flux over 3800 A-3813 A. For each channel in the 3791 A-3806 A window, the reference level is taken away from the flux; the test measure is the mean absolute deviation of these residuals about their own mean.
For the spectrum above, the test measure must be 0.25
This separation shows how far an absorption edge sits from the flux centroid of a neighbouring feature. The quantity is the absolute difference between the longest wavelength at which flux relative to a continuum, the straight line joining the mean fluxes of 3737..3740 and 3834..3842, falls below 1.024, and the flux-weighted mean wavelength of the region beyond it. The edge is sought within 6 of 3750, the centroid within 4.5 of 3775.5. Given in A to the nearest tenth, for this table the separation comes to 20.3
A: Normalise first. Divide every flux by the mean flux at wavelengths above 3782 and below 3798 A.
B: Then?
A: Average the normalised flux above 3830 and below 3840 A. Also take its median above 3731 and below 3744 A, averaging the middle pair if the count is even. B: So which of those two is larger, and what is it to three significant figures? 1.09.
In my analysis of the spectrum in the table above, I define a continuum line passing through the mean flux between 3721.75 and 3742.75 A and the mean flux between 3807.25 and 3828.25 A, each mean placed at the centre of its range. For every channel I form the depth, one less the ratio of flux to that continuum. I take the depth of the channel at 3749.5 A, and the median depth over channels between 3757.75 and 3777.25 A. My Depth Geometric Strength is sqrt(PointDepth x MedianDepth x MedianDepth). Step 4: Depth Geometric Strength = 0.0237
